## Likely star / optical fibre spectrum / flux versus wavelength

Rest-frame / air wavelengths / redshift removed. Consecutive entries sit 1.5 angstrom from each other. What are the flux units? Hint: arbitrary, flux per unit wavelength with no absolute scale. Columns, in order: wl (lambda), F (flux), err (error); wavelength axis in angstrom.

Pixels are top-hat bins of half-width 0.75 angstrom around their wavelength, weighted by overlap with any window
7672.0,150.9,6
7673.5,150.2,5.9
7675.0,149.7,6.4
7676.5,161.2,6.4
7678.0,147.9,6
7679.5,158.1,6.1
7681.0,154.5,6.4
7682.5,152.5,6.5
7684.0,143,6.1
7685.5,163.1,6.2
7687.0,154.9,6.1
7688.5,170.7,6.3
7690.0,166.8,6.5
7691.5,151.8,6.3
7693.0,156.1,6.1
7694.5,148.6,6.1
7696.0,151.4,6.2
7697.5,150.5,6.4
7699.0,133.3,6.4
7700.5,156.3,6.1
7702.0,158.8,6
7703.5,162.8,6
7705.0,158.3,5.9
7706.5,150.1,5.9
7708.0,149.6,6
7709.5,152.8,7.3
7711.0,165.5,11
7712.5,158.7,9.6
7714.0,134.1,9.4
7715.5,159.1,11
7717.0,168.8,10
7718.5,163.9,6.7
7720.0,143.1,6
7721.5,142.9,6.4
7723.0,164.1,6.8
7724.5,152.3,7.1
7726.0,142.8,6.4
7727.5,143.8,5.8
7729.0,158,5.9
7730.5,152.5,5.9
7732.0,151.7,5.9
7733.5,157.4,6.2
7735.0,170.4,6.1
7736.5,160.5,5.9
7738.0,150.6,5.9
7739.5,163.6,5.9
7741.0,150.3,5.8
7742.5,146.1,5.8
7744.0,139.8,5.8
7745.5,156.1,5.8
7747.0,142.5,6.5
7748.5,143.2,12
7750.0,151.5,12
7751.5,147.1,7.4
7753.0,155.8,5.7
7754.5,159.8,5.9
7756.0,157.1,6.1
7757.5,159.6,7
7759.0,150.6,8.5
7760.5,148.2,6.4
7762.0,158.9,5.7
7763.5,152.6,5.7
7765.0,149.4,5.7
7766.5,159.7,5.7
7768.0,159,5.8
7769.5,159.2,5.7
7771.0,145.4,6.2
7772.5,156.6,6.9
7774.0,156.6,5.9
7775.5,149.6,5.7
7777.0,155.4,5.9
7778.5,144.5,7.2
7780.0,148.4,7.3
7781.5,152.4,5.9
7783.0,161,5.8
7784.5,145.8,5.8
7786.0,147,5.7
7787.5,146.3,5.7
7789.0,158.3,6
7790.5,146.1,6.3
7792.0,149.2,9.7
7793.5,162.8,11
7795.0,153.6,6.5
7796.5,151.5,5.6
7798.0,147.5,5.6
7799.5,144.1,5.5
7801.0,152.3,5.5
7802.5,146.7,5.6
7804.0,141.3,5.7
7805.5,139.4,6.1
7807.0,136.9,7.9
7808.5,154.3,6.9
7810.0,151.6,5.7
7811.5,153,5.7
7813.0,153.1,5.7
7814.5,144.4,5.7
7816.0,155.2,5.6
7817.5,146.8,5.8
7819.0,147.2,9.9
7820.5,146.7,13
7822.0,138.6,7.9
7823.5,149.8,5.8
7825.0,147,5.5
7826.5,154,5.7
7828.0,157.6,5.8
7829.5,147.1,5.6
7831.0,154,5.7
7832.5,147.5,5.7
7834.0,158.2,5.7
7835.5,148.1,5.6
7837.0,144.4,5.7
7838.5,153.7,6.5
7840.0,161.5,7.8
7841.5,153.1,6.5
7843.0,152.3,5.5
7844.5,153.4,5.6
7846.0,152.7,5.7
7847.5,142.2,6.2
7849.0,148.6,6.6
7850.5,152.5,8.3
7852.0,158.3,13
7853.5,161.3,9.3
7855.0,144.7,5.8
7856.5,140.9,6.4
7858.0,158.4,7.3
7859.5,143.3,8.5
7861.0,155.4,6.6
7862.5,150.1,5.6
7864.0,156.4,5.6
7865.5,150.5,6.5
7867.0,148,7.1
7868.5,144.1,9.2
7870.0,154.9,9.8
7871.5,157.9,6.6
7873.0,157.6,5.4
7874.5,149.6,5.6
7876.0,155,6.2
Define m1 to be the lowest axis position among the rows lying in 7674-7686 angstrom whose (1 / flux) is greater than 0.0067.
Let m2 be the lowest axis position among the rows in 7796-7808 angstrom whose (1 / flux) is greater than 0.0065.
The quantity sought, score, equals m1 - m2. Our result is -118.5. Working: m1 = 7678.0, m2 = 7796.5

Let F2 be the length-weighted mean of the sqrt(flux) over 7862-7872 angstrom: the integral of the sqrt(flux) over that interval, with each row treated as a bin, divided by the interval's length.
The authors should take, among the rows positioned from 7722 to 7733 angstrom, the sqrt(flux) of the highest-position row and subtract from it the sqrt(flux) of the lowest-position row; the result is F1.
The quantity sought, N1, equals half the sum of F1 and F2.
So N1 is 5.91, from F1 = -0.5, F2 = 12.3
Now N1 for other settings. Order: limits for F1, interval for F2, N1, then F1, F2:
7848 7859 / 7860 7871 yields 6.35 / 0.4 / 12.3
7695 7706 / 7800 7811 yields 6.18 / 0.3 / 12.1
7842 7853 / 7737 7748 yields 6.24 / 0.2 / 12.2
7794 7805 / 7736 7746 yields 5.91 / -0.5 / 12.3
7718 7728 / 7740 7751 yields 5.66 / -0.8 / 12.1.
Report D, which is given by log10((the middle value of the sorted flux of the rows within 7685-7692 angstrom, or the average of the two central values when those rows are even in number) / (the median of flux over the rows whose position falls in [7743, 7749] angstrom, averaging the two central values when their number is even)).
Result 0.058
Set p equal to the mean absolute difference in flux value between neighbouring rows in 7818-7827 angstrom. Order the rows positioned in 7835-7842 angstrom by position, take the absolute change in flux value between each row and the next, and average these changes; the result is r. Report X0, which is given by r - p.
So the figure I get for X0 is 1.4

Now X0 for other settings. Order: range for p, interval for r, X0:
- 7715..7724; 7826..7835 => -3.7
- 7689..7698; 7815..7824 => -0.4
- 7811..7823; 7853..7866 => 5.0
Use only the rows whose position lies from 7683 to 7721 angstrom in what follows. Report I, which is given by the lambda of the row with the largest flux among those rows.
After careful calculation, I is 7688.5 angstrom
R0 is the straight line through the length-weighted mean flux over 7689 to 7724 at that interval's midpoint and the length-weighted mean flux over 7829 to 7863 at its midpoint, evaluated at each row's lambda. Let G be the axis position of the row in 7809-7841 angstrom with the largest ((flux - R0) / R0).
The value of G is 7840.0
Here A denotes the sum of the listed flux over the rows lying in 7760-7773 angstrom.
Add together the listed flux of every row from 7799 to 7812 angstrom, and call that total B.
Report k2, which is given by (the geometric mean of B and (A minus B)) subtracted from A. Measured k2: 1086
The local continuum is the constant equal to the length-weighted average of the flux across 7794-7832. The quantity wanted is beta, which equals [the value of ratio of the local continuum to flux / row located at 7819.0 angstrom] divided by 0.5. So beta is 2.02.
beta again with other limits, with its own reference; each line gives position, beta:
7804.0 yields 2.10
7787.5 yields 2.03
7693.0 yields 1.90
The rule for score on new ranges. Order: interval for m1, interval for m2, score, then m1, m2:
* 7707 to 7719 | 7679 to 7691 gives 31.5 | 7714.0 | 7682.5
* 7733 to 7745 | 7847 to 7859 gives -105.0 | 7742.5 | 7847.5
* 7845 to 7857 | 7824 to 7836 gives 22.5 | 7847.5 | 7825.0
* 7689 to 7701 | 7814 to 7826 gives -120.0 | 7694.5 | 7814.5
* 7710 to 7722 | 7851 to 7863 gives -141.0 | 7714.0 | 7855.0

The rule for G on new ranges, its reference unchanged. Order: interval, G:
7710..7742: 7735.0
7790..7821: 7793.5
